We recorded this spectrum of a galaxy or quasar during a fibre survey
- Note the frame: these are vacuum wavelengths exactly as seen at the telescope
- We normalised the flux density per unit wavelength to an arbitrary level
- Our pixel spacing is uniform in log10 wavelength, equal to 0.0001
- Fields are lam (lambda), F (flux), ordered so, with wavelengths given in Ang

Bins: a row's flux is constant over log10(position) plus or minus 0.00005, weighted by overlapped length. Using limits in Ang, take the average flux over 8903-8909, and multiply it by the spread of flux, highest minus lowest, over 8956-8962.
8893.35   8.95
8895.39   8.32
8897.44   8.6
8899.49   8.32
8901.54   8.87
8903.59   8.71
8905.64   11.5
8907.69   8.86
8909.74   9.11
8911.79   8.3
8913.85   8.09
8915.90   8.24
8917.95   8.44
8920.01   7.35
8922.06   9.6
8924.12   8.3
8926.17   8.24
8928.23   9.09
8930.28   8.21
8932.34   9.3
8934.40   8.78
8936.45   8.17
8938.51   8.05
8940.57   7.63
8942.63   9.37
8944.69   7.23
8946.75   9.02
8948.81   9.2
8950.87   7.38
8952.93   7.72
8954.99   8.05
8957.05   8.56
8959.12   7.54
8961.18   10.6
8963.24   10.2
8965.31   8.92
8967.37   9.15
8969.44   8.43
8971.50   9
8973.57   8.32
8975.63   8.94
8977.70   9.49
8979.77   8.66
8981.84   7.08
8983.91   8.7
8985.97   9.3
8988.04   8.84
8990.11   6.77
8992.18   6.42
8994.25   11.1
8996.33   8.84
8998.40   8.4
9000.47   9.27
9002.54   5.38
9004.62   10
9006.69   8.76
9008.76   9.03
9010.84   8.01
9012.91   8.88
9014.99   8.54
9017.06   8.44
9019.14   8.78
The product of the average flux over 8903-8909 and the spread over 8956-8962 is 30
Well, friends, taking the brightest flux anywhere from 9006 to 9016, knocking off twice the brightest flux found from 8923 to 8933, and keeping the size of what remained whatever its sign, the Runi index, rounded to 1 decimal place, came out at 9.6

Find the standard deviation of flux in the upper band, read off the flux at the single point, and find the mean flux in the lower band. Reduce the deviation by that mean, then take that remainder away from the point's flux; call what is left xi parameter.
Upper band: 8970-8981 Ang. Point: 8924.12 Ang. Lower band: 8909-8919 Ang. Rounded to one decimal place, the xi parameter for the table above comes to 16.3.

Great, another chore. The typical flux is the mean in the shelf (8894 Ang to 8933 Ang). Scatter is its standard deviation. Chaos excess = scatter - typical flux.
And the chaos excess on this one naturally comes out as -7.9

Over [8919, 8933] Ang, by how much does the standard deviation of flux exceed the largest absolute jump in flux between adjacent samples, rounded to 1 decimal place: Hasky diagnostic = -1.5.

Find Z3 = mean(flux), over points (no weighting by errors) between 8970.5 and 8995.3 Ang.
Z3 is 8.55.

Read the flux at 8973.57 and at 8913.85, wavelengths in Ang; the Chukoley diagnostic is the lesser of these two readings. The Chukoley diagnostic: 8.09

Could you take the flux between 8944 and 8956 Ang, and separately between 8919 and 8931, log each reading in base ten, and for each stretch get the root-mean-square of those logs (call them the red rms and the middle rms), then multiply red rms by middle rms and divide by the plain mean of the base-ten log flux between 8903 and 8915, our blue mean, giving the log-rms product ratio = 0.88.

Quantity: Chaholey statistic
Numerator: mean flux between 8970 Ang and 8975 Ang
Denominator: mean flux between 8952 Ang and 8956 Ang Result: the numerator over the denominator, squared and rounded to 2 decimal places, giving 1.21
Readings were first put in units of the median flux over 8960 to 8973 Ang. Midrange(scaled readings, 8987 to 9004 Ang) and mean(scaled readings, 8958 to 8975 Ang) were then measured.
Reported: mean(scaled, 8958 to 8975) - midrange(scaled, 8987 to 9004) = 0.086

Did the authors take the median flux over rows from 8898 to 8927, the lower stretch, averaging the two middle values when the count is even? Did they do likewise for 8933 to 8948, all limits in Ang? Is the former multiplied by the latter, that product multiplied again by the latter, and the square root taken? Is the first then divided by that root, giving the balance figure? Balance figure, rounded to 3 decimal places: 0.354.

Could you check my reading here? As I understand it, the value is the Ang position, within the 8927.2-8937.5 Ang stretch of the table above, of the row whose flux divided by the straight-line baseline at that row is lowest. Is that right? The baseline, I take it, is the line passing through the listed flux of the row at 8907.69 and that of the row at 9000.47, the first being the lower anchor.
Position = 8936.45 Ang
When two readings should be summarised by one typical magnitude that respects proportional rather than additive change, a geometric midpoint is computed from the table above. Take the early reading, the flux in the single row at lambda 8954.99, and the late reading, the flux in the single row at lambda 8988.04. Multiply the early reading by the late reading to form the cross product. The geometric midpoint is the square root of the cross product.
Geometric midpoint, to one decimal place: 8.4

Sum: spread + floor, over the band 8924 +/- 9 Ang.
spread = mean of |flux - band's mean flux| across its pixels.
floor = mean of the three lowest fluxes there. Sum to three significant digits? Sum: 8.47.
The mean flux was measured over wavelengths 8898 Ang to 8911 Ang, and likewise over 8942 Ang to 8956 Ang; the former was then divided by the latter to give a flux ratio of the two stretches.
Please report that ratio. 1.11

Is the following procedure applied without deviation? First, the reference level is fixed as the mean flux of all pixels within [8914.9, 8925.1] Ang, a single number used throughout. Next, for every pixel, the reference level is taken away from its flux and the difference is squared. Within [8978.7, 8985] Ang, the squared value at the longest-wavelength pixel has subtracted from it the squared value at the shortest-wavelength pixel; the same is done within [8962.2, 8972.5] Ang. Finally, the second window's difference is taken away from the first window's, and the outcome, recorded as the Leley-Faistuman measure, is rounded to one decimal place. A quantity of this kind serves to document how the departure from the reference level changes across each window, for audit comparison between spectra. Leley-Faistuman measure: 2.9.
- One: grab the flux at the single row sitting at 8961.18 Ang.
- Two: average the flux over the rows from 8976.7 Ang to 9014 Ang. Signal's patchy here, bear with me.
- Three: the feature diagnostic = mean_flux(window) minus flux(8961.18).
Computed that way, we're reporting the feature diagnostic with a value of -2.1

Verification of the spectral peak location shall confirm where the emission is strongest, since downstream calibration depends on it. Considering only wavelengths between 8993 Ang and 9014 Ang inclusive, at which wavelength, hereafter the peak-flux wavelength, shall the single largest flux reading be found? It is 8994.25 Ang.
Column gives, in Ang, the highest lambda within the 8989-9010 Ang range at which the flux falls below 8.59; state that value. 9002.54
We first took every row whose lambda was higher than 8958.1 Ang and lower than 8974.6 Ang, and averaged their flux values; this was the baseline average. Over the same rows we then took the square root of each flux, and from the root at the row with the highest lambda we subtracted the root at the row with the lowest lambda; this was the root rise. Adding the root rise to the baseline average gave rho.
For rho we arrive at 9.16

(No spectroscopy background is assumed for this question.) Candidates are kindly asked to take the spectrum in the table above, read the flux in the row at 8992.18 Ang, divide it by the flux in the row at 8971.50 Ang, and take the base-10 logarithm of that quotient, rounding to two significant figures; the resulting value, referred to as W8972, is -0.15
